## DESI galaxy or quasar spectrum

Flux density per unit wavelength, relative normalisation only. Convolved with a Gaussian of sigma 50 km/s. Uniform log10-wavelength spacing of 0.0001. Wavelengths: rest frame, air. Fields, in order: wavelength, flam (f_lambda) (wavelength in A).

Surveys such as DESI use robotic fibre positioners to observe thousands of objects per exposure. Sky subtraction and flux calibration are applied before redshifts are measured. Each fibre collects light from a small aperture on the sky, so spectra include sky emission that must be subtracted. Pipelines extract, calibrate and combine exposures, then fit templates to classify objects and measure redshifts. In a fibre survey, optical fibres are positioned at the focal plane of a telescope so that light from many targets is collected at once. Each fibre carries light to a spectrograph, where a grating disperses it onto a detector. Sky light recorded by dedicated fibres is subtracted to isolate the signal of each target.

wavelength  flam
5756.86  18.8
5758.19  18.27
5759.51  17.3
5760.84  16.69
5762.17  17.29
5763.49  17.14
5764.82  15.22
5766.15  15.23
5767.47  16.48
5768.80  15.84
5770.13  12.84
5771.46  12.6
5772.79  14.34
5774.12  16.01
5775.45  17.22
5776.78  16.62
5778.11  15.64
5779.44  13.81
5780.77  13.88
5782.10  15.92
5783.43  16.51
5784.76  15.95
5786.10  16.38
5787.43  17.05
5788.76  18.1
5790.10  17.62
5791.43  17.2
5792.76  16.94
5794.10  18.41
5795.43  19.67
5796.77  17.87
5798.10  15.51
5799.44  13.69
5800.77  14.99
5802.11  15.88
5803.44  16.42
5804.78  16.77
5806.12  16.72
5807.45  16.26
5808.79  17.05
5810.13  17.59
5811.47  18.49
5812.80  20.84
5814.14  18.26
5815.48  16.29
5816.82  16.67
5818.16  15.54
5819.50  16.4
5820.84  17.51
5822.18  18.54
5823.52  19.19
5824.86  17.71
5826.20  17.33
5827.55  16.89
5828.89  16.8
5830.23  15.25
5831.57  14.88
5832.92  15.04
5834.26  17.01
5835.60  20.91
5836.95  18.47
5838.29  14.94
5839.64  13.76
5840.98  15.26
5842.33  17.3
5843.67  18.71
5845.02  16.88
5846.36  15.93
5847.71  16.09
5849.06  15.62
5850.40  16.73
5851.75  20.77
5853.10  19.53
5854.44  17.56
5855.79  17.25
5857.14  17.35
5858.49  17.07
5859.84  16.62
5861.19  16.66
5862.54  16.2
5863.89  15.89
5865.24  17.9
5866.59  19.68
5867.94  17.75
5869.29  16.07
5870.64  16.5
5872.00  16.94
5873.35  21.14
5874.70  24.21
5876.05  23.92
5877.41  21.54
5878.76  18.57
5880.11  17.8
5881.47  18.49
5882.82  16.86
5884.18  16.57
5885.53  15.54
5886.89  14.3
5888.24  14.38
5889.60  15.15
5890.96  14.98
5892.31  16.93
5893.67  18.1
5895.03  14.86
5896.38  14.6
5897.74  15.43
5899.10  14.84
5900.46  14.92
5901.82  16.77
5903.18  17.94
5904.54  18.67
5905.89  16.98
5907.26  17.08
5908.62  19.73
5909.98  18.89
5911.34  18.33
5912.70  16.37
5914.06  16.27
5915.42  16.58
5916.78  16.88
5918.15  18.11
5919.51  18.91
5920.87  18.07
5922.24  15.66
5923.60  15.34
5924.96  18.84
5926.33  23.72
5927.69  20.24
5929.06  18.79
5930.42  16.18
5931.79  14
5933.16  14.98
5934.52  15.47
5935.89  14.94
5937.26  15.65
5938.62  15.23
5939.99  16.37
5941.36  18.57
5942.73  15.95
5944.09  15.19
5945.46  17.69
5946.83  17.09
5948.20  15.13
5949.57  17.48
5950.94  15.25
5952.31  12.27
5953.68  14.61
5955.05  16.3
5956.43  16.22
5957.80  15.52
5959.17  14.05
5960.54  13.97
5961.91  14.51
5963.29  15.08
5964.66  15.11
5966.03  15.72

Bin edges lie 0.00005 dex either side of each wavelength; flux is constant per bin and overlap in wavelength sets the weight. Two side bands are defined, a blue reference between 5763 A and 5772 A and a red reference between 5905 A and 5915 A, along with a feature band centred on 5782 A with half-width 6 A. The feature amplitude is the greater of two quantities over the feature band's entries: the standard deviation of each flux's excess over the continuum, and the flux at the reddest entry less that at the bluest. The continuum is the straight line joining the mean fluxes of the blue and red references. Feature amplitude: 1.1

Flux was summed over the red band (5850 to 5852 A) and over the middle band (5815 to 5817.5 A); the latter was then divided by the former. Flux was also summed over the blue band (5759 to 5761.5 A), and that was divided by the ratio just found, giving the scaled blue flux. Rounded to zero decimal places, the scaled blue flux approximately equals 39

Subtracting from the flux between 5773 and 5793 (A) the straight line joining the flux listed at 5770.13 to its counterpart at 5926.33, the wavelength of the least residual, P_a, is 5780.77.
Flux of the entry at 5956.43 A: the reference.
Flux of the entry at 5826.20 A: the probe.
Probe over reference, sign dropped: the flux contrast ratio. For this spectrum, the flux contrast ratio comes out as 1.1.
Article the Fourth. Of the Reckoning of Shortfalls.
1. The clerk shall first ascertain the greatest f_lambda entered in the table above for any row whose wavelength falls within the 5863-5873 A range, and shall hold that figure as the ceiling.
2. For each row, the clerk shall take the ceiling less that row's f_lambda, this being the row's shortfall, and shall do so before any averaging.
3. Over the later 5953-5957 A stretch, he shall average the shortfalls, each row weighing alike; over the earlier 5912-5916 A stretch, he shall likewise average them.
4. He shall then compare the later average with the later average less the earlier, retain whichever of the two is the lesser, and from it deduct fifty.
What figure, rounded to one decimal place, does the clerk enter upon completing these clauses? -49.3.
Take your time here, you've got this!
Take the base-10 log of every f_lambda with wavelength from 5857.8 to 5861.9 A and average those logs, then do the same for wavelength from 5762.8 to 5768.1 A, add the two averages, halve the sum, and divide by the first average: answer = 0.99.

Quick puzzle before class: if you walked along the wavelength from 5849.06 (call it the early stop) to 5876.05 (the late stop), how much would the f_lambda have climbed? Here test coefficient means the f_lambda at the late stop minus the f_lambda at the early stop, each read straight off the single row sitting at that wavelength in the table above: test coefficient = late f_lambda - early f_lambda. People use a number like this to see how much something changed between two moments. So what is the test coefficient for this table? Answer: 8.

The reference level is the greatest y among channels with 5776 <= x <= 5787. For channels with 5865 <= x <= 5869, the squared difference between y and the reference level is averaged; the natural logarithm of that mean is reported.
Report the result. 1.4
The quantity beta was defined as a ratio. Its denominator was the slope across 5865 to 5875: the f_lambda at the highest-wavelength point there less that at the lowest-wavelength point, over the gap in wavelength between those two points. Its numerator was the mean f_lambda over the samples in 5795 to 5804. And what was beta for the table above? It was 24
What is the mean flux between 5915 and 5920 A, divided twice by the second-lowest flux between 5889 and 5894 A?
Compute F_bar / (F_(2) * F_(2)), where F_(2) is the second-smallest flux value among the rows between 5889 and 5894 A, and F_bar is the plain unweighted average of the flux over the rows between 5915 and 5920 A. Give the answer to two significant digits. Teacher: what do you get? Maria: 0.077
